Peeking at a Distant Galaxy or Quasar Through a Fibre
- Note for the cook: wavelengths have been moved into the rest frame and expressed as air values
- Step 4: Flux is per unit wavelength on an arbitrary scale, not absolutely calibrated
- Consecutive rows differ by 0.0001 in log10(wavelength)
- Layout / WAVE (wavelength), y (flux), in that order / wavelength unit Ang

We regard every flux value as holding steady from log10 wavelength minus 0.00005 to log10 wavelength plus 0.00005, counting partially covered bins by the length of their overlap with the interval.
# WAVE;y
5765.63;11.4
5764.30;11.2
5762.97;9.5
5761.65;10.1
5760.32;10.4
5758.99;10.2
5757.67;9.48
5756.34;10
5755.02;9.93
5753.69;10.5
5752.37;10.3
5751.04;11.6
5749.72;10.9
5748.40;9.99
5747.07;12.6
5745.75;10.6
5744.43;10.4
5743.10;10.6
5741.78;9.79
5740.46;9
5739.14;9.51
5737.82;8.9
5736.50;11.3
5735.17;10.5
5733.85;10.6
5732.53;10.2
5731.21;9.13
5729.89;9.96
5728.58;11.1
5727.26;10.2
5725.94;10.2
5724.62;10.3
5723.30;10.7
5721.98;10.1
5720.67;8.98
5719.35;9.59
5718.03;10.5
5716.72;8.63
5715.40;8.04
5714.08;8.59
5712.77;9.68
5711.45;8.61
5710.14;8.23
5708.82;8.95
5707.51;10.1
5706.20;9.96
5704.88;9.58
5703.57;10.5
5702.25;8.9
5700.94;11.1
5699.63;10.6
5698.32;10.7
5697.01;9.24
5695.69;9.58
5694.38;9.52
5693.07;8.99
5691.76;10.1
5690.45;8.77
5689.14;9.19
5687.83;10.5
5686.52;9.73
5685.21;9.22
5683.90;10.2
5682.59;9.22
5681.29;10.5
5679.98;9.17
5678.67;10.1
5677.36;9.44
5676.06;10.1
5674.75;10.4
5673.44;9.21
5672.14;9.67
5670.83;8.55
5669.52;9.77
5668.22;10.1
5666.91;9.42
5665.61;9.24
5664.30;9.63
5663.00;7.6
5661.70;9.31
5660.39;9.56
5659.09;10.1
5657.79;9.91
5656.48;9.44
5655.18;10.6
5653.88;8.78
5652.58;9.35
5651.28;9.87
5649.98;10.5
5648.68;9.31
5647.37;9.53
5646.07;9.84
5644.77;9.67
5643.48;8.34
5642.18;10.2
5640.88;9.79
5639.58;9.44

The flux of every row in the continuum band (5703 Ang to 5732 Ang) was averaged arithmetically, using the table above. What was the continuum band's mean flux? 9.62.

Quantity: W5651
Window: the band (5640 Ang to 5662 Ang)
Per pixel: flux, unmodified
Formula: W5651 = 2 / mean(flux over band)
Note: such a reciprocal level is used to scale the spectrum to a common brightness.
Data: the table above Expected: 0.207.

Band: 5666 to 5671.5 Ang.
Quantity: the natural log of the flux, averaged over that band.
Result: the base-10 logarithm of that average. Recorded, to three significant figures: 0.351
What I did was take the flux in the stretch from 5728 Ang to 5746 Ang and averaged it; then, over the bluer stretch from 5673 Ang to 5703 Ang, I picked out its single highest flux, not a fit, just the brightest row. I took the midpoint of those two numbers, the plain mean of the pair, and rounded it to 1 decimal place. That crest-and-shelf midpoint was 10.6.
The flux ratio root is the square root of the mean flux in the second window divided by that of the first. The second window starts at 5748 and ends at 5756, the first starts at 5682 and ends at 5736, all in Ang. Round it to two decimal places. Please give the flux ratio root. 1.04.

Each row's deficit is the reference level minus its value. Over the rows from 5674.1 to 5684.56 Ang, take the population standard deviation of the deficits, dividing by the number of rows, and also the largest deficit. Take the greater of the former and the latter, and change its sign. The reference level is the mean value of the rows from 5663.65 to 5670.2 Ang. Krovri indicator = -0.50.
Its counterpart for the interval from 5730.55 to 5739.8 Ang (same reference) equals -0.81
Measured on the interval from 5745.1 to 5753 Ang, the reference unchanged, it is -0.88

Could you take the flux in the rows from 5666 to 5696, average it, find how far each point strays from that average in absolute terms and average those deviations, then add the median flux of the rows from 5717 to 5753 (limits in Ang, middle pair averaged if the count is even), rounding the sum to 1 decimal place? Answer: 10.8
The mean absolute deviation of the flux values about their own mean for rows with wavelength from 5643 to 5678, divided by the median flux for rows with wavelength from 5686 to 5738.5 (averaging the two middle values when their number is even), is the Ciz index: 0.048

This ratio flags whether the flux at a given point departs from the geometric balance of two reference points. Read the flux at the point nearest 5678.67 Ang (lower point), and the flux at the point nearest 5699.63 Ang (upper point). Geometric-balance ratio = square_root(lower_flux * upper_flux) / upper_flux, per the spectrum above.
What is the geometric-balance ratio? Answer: 0.98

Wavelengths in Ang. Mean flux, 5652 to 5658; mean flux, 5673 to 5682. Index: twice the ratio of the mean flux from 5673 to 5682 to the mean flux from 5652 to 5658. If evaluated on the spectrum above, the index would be 2.05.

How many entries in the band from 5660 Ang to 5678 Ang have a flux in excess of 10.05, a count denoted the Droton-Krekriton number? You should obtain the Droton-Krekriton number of 3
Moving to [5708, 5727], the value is 5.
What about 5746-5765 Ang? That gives 9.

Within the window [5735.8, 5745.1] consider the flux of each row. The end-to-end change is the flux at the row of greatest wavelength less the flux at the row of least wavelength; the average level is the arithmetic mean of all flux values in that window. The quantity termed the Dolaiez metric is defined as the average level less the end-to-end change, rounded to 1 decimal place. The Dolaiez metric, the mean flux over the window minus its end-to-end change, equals 10.8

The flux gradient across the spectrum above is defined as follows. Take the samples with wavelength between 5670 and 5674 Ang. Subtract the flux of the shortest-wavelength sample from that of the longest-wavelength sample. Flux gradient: 0.66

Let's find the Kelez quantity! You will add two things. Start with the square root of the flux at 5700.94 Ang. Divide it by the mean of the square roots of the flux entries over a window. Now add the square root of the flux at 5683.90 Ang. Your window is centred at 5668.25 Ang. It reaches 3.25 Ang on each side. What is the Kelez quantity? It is 4.28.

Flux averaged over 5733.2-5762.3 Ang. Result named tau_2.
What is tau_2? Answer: 10.3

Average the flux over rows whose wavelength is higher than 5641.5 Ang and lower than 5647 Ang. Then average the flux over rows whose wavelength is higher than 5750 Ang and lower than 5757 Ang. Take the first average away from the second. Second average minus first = 1.0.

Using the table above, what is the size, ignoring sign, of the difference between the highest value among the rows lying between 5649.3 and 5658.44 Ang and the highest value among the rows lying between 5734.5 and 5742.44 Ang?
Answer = 0.70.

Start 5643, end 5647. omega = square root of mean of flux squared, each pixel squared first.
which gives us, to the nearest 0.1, 9.3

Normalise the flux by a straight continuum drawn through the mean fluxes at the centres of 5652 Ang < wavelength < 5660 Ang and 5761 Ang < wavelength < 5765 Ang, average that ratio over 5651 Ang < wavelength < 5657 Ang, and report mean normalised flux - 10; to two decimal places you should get -9.01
